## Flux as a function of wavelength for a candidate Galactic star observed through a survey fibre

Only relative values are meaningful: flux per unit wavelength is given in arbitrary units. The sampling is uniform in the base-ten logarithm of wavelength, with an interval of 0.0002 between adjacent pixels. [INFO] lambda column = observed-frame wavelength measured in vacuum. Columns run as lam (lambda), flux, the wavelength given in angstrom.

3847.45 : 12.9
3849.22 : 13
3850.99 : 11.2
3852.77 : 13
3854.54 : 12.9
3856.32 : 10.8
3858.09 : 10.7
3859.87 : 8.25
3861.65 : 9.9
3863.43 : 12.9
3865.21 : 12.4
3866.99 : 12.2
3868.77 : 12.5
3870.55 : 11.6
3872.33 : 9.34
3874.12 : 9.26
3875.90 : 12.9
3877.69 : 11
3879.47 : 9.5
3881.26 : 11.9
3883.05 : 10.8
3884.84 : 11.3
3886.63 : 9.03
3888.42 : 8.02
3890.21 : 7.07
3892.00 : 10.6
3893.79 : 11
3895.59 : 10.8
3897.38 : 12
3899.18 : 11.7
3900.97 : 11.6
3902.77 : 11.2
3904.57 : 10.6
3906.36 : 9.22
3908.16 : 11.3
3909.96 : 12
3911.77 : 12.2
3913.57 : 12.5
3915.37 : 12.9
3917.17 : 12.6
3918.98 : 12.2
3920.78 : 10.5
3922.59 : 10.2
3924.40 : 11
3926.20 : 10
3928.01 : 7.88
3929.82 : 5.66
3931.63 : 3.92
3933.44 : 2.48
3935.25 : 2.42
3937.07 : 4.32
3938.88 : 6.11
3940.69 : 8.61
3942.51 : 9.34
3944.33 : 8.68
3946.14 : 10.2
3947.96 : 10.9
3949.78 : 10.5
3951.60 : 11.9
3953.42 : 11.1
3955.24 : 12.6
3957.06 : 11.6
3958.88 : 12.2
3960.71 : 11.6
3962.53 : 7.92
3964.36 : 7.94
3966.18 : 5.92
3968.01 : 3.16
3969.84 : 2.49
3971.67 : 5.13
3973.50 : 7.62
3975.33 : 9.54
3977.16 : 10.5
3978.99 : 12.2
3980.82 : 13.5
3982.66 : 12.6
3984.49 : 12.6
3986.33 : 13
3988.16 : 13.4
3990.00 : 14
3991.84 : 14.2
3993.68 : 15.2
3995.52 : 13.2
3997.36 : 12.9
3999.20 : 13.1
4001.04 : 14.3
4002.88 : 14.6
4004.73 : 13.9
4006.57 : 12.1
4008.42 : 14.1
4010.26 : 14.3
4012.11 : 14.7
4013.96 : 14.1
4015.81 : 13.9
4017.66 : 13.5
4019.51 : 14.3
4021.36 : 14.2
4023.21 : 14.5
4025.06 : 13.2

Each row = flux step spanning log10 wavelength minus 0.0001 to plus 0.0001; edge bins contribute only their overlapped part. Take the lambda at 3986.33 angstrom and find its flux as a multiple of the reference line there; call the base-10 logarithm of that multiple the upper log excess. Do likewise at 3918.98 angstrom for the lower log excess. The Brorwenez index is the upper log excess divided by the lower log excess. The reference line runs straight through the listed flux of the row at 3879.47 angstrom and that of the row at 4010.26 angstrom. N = -0.3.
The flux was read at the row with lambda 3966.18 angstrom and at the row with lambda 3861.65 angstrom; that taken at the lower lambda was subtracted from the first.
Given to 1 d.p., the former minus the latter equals -4.0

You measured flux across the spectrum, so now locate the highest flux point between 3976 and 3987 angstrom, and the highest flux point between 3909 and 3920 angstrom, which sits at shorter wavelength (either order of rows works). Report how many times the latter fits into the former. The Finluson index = 1.05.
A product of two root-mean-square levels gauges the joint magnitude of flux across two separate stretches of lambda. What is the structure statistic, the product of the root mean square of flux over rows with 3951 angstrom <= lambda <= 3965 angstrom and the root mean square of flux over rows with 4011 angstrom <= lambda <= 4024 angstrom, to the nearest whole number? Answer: 156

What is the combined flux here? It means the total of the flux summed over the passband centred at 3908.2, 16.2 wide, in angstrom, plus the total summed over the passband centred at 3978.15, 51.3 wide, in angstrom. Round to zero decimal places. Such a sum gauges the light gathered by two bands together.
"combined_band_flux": 412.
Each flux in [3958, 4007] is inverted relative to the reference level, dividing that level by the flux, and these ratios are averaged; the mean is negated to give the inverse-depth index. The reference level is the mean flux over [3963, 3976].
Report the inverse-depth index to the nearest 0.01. -0.67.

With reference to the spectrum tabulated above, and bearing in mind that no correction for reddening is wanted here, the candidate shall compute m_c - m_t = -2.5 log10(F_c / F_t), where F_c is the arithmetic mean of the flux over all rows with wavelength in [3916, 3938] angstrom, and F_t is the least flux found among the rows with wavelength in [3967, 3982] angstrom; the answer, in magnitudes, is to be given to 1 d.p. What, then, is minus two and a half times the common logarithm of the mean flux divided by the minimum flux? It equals -1.2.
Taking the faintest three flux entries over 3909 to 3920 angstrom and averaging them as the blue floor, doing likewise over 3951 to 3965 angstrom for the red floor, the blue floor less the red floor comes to 3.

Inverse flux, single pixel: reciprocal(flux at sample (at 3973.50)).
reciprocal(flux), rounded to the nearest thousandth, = 0.131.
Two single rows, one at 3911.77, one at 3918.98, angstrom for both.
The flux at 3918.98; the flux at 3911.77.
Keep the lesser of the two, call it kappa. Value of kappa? 12.2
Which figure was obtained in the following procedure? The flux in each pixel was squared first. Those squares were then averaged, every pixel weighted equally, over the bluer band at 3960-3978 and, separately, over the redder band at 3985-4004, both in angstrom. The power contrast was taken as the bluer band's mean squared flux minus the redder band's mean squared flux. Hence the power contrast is -131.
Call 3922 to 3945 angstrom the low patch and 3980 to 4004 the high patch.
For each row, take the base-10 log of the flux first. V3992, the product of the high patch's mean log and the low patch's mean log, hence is 0.90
